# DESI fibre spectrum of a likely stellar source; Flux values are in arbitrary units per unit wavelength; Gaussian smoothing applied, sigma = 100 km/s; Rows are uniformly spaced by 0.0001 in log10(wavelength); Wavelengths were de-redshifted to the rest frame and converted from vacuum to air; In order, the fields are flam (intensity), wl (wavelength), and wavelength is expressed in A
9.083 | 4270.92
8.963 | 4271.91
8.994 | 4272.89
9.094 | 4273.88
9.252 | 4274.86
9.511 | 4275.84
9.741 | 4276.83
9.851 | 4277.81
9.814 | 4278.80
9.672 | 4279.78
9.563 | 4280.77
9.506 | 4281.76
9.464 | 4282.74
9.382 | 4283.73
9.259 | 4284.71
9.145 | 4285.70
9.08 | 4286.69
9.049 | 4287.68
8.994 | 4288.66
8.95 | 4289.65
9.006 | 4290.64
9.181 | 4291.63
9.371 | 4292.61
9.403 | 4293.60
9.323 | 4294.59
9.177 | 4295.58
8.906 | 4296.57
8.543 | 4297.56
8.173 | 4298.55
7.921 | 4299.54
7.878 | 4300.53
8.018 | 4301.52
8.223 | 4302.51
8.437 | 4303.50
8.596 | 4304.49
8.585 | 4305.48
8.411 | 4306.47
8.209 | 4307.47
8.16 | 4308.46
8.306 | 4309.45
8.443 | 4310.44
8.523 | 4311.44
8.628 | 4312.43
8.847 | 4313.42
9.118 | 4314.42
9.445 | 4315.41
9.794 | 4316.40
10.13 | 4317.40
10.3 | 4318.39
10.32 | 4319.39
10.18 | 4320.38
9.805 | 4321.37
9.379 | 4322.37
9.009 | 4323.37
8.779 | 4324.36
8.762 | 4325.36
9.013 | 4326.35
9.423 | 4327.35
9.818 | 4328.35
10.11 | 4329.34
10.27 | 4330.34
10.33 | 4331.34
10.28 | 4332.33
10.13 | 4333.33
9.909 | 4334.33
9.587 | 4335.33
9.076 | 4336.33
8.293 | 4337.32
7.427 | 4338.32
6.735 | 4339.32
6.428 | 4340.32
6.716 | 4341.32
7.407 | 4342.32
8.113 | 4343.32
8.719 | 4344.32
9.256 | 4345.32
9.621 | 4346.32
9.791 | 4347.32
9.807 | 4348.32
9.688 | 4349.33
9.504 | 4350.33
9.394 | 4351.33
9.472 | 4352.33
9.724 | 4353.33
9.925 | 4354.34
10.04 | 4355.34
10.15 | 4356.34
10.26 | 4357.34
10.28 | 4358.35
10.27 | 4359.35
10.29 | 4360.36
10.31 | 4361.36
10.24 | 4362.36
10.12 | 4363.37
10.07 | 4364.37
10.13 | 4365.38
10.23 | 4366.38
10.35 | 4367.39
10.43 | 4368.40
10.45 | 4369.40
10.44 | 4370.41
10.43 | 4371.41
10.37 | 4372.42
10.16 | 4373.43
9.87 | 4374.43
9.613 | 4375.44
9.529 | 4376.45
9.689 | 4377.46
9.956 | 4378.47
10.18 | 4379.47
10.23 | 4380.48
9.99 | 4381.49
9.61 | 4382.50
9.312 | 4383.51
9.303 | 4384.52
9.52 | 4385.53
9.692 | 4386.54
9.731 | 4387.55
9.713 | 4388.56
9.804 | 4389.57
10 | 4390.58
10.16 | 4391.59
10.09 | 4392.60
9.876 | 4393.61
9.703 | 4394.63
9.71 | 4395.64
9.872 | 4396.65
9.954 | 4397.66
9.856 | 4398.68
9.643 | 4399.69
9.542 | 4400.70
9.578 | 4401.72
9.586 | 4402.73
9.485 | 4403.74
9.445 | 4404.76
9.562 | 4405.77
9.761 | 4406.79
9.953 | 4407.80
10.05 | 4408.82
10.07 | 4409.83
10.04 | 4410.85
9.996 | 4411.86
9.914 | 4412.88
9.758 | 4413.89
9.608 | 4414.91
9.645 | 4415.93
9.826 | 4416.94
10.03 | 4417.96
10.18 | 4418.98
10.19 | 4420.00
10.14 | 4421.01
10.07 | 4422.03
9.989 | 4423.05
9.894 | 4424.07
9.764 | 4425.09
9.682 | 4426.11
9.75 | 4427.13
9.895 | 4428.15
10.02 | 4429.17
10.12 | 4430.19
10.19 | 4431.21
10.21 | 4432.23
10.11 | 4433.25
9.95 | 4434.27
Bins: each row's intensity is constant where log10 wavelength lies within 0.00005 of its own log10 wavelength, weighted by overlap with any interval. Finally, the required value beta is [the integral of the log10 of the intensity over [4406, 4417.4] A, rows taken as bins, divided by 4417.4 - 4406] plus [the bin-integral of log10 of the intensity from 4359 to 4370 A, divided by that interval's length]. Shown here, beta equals 2.01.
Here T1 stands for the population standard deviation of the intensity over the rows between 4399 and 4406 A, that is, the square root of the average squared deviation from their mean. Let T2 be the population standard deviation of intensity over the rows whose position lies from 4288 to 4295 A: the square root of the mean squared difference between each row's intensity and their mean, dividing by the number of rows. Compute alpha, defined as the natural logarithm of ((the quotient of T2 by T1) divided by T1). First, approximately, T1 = 0.1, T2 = 0.179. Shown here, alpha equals 3.9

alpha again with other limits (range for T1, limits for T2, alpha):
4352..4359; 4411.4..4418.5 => 0.7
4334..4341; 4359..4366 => -2.9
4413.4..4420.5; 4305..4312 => 1.1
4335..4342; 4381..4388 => -1.8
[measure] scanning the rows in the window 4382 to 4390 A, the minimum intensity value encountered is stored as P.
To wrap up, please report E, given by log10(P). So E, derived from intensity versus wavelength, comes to 0.97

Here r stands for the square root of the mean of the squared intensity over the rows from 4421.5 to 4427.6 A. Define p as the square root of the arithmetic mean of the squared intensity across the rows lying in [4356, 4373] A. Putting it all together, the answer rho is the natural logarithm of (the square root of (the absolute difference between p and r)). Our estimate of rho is -0.4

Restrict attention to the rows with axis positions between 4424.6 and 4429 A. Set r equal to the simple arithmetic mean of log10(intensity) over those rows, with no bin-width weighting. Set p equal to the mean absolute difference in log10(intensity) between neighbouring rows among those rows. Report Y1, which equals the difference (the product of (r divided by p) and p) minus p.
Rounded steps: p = 0.0044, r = 0.99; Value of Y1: 0.99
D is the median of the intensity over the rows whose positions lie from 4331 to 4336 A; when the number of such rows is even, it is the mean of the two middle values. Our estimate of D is 10.1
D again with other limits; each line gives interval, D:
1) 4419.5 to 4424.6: 10.1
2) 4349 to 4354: 9.5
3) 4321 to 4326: 9.0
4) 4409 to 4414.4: 10.0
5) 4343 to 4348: 9.3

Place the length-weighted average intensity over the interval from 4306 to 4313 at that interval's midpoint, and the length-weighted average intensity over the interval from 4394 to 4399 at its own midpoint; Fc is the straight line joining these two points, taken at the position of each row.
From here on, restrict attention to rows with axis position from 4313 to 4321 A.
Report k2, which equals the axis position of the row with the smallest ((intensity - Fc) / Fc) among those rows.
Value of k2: 4313.42 A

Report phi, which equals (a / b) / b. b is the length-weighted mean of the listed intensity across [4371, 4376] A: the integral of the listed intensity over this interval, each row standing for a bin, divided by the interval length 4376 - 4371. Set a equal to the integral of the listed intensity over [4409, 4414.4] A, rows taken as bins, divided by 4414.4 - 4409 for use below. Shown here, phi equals 0.098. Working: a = 10.0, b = 10.1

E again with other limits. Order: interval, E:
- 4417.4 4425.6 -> 0.99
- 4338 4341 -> 0.81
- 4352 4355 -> 0.98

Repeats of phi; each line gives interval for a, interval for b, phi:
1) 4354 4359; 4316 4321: 0.099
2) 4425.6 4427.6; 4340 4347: 0.147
